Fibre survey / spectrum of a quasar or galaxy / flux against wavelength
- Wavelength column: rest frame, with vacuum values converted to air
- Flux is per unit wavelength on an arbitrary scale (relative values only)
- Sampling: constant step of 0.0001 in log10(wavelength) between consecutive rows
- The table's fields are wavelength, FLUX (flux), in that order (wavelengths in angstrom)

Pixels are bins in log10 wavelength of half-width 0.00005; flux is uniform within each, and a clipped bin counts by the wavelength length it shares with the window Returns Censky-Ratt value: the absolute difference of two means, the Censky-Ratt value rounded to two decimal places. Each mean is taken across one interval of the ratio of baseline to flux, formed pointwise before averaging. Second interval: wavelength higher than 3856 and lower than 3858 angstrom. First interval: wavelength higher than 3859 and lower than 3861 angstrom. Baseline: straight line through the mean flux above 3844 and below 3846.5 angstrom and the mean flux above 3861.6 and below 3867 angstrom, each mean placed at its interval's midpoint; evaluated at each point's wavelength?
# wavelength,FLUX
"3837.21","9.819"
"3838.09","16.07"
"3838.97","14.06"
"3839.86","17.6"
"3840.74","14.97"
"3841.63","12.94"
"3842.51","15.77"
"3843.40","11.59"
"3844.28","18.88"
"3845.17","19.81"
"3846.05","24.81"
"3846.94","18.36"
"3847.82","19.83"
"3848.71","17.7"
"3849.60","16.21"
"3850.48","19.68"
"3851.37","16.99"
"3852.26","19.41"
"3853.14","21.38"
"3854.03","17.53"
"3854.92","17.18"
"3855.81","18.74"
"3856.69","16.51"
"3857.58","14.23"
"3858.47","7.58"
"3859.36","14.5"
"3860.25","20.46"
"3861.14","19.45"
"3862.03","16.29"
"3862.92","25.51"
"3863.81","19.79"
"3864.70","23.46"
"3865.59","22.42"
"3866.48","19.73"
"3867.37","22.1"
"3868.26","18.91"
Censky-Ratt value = 0.14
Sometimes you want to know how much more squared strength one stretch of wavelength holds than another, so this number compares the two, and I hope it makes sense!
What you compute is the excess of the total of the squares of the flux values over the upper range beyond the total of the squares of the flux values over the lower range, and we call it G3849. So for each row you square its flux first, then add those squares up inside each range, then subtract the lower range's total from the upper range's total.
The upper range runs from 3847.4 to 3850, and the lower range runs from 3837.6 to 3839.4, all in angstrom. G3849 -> 513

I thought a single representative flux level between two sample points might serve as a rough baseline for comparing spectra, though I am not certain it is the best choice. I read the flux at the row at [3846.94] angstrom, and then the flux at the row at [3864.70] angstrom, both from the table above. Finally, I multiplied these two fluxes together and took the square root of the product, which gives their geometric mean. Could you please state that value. 20.8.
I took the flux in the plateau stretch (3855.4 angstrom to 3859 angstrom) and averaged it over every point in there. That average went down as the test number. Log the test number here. 14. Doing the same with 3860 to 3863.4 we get 20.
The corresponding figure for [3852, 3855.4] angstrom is 19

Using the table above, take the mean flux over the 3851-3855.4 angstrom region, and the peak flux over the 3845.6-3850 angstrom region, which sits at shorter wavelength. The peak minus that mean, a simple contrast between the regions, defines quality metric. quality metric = 6.3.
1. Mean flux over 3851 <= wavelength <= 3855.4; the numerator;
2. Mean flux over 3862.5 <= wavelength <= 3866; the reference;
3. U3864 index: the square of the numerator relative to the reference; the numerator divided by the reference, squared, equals 0.66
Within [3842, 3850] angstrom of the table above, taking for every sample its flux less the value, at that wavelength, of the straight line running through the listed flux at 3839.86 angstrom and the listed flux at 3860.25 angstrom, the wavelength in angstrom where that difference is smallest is 3843.40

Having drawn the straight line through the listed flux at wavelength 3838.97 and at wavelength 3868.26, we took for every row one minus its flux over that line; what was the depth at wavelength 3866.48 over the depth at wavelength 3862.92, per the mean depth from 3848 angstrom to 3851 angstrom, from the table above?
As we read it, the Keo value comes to -1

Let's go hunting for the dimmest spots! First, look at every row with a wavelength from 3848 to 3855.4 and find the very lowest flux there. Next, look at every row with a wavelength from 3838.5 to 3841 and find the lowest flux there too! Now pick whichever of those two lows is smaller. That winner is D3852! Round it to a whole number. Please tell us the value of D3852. 14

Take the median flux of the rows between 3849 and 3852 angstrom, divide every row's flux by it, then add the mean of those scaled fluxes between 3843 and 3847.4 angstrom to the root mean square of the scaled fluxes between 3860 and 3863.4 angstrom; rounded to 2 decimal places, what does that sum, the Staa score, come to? 2.32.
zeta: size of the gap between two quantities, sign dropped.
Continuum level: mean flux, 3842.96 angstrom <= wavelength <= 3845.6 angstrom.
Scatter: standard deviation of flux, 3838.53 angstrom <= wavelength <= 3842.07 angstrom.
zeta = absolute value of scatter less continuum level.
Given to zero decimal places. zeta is 15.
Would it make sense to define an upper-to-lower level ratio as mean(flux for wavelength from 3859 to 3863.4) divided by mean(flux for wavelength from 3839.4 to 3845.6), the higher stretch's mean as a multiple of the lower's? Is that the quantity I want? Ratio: 1.2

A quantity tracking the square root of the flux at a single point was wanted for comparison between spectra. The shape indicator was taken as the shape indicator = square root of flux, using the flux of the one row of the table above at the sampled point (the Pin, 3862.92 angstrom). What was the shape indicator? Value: 5.05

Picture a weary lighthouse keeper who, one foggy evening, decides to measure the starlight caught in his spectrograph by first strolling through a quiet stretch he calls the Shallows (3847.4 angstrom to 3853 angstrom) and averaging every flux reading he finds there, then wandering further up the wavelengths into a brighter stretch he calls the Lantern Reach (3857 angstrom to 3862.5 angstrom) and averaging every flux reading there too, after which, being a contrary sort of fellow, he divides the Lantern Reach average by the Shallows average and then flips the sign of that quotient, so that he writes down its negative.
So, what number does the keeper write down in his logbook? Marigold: -0.84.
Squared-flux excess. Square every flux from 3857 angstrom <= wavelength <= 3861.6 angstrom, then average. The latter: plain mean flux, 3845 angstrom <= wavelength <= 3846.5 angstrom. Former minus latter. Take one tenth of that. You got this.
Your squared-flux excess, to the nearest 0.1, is 23.1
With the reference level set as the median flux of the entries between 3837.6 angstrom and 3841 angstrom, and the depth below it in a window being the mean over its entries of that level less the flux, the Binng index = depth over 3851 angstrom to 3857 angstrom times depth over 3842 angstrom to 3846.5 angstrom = 7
